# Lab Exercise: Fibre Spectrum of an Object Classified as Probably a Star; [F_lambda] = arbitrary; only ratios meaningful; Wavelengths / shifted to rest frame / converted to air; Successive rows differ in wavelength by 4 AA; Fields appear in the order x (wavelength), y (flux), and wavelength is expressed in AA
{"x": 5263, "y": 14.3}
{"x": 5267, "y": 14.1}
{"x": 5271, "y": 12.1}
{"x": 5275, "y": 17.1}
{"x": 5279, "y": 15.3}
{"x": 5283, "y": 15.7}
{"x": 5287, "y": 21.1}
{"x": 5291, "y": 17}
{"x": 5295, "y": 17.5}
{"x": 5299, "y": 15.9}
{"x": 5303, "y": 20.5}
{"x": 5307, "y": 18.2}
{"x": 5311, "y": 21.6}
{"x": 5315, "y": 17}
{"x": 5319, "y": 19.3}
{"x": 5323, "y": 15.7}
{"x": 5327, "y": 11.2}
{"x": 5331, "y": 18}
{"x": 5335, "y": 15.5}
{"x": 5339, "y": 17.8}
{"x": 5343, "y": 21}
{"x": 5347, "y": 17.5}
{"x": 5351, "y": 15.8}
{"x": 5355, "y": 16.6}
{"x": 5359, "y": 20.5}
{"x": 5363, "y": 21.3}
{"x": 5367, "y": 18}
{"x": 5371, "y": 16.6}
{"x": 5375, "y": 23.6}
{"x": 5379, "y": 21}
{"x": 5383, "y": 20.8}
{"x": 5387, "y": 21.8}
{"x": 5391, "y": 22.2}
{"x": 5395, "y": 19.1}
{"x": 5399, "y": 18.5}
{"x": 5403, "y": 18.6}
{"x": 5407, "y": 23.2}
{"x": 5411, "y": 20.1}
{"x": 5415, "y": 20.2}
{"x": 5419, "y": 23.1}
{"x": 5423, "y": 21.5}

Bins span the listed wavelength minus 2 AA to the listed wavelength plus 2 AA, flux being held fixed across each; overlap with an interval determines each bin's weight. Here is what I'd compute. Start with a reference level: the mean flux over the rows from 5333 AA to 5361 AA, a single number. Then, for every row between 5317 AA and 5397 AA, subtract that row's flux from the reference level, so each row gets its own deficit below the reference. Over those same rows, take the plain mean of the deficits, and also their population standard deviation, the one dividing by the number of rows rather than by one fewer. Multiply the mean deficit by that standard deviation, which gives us -2.5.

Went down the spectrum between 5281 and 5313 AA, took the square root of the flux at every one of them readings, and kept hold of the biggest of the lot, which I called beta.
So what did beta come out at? 4.65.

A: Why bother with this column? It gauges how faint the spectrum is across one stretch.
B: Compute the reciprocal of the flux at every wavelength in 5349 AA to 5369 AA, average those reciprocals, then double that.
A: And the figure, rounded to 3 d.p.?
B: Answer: 0.110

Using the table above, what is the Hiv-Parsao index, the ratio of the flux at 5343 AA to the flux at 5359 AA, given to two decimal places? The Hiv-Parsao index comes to 1.02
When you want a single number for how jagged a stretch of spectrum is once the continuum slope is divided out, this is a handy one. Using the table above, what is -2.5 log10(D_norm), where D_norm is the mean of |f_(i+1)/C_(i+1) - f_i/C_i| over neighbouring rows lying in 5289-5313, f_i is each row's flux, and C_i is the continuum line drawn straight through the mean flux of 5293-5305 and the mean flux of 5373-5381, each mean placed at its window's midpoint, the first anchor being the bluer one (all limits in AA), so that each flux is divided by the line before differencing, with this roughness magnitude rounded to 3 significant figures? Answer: 2.18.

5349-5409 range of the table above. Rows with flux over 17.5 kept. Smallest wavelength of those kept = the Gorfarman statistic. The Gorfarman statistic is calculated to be 5359 AA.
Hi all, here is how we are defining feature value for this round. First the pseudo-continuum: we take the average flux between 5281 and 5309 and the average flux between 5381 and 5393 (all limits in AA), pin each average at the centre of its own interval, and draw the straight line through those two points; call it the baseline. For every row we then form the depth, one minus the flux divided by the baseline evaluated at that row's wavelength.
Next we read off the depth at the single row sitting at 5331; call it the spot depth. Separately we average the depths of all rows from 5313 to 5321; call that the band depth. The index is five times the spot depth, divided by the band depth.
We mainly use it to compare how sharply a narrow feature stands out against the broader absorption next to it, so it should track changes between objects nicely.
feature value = 9.7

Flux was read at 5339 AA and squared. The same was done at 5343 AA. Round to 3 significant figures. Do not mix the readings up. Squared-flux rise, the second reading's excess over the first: 124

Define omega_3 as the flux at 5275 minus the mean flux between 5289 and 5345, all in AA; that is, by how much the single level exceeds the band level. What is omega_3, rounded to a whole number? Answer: 0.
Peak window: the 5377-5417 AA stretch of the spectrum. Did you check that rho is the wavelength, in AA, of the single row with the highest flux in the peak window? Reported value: 5407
